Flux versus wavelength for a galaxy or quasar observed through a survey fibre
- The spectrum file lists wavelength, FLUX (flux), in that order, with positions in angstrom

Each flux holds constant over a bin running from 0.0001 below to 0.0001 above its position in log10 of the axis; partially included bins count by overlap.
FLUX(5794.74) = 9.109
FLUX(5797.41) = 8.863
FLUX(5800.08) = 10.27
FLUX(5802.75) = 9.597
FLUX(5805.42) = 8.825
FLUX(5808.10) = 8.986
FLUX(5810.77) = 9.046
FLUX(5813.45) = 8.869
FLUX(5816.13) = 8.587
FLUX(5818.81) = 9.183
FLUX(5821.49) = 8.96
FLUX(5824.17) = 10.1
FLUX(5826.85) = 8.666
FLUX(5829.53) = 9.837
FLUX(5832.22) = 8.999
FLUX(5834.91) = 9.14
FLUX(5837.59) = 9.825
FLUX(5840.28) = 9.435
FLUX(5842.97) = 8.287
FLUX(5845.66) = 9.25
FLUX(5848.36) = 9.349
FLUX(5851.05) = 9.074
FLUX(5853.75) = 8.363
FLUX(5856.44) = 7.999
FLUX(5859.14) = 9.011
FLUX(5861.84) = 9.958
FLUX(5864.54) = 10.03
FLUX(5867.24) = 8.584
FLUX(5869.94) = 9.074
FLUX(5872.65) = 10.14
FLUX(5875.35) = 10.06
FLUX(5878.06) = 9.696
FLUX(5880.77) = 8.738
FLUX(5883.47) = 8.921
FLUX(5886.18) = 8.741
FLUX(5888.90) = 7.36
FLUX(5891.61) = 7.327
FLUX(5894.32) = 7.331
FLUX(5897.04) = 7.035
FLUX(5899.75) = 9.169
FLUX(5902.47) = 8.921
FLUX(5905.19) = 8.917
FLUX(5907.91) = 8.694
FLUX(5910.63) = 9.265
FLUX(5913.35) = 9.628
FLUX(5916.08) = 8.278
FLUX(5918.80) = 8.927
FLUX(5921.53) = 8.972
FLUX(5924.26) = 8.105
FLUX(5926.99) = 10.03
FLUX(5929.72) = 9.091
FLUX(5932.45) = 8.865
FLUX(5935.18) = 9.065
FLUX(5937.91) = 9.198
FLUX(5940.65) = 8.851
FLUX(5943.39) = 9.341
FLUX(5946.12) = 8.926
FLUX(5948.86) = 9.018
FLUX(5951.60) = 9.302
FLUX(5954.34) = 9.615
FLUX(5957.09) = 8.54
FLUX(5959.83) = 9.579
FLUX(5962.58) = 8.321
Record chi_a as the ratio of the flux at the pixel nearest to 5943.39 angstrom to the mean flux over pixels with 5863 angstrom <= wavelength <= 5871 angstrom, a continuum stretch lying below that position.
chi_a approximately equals 1.01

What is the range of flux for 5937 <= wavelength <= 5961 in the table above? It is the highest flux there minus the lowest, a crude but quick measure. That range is 1.1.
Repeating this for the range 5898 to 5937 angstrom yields 1.9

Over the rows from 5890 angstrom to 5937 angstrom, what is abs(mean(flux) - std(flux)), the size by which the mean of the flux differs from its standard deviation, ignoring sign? 7.9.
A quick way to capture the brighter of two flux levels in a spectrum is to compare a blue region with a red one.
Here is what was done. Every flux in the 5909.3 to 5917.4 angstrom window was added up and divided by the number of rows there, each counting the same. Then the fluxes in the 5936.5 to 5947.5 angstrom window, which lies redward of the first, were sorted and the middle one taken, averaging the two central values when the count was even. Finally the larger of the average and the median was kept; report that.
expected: 9.06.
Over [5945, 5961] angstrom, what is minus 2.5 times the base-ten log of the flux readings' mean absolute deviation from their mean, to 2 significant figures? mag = 1.2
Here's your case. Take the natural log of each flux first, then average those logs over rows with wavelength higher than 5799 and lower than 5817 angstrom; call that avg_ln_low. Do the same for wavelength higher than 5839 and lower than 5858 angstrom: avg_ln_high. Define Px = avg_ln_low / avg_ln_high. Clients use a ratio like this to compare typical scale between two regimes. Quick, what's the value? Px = 1.02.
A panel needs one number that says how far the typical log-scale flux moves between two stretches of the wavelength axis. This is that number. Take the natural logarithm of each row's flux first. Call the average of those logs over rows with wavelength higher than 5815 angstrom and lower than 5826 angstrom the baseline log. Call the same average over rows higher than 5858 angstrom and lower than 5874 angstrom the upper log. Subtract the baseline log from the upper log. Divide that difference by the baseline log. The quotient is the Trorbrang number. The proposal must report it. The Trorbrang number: 0.01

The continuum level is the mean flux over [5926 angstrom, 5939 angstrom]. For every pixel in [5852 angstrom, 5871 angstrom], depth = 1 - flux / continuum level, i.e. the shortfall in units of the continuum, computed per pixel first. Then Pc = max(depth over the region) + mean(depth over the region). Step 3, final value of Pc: 0.16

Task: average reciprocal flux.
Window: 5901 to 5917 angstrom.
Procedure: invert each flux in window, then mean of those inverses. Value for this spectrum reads 0.112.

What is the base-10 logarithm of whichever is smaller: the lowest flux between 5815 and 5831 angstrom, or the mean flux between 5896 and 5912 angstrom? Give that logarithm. 0.934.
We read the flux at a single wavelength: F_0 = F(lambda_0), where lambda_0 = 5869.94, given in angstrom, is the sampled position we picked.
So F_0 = 9.074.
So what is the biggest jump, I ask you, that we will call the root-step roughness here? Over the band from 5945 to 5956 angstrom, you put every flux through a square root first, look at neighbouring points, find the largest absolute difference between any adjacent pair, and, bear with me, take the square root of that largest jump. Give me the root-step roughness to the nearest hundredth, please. 0.23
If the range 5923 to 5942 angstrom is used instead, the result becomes 0.57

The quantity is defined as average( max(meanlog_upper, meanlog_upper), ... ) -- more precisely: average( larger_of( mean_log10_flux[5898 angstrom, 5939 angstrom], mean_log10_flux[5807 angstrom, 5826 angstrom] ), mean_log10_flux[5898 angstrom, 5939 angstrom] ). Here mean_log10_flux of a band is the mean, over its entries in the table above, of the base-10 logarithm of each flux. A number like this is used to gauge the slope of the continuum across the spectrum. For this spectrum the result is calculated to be 0.956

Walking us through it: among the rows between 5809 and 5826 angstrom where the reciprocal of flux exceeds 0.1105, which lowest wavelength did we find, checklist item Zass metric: 5810.77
